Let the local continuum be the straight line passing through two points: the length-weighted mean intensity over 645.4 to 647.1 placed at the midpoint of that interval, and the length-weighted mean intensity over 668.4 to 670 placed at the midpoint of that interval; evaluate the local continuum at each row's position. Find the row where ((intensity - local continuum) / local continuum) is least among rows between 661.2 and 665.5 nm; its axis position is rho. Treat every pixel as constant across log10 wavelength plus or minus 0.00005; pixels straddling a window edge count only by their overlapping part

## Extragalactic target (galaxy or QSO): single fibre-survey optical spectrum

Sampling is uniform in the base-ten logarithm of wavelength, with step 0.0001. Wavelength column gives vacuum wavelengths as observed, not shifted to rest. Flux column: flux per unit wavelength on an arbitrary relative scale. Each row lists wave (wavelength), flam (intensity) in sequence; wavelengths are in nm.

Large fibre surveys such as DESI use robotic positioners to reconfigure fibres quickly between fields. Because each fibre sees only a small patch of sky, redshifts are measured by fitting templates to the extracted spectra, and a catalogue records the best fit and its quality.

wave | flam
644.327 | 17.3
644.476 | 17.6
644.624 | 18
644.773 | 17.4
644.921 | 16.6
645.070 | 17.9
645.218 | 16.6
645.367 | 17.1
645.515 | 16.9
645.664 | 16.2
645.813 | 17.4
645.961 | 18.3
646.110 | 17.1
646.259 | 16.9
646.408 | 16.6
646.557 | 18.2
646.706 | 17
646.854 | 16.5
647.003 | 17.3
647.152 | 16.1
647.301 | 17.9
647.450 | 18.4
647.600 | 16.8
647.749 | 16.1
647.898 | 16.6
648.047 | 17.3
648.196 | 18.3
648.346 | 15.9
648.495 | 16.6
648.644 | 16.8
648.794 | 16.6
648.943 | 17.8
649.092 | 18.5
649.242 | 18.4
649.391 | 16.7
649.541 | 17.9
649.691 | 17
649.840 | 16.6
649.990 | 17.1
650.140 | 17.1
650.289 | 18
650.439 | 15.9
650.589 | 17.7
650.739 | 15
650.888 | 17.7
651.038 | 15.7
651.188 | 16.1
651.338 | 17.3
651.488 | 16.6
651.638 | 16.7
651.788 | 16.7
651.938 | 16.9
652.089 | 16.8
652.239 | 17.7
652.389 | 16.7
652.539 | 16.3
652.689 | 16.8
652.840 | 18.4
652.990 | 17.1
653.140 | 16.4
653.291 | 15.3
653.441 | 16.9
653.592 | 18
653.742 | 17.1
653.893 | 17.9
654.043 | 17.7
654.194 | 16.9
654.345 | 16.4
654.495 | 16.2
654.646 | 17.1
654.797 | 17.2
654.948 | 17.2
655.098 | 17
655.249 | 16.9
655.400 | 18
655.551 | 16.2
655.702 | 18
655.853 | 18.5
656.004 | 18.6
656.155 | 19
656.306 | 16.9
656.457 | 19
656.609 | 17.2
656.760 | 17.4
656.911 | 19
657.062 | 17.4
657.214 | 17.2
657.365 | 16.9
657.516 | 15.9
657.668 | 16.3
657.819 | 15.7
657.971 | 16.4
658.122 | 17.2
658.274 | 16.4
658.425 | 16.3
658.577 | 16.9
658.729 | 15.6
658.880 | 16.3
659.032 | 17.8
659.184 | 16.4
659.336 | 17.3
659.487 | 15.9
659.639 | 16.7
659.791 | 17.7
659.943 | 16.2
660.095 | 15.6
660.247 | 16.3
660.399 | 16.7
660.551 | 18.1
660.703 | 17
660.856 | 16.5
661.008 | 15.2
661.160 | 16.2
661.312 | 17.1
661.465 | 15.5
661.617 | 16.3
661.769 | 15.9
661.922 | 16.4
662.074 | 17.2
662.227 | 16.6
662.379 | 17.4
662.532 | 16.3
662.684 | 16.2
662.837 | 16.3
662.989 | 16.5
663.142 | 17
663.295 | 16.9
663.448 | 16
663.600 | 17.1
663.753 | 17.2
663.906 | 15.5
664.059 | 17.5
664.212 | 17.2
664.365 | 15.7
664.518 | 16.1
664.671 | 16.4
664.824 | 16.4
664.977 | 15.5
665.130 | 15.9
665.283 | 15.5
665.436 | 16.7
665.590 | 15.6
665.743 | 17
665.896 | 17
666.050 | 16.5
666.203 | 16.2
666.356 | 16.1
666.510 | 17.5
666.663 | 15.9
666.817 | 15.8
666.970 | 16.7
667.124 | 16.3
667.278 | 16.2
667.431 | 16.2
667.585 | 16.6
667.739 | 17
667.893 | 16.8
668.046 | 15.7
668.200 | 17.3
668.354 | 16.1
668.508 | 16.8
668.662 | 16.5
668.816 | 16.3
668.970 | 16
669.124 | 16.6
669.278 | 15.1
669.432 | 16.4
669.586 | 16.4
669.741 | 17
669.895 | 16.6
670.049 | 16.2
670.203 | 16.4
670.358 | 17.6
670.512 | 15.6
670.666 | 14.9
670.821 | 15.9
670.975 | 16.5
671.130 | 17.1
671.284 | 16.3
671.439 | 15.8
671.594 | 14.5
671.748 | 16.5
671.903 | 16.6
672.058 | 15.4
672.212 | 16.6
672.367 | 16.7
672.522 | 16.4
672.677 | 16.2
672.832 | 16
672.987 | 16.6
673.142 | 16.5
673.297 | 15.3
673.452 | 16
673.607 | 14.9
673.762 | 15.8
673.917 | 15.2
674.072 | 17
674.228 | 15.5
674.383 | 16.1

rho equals 661.465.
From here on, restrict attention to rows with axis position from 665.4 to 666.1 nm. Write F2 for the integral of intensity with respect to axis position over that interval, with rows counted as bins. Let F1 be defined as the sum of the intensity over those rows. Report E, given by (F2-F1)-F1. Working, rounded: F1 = 82.8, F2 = 11.6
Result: -154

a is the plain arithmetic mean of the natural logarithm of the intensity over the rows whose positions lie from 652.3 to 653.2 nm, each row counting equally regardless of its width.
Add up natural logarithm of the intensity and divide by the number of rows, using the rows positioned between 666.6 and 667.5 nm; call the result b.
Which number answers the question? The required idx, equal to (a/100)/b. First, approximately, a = 2.83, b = 2.784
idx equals 0.0102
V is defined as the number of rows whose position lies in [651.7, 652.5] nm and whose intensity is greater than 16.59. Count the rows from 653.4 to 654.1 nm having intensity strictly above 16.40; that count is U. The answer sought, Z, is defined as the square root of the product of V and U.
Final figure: 5.0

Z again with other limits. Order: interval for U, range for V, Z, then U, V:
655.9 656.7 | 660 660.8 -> 3.9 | 5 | 3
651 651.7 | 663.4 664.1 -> 3.0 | 3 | 3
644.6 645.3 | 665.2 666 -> 3.9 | 5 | 3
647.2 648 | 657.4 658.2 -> 2.0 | 4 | 1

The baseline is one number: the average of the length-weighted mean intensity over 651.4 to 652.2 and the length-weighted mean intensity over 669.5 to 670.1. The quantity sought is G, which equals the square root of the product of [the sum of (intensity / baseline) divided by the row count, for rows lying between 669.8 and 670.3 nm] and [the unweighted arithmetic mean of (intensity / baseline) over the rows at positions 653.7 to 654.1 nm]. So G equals 1.02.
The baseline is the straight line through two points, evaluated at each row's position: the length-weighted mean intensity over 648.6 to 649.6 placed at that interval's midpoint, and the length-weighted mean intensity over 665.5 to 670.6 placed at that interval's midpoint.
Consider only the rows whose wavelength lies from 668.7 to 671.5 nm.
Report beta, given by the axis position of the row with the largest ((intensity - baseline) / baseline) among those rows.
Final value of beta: 670.358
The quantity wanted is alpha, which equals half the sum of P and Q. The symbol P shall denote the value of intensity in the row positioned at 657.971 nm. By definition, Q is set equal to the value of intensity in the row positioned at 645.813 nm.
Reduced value 16.9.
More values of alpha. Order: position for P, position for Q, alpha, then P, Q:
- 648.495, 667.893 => 16.7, 16.6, 16.8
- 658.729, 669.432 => 16.0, 15.6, 16.4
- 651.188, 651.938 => 16.5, 16.1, 16.9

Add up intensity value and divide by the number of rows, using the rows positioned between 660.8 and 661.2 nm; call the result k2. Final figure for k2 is 16.0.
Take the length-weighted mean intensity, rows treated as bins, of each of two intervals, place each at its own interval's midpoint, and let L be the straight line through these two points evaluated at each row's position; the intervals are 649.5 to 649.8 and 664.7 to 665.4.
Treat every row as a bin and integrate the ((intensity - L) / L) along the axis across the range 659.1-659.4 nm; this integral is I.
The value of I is 0.007 nm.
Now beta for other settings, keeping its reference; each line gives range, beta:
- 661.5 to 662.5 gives 662.379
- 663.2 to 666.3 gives 664.059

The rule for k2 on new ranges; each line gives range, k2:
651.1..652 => 16.7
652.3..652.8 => 16.6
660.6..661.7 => 16.3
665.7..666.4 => 16.6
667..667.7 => 16.3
